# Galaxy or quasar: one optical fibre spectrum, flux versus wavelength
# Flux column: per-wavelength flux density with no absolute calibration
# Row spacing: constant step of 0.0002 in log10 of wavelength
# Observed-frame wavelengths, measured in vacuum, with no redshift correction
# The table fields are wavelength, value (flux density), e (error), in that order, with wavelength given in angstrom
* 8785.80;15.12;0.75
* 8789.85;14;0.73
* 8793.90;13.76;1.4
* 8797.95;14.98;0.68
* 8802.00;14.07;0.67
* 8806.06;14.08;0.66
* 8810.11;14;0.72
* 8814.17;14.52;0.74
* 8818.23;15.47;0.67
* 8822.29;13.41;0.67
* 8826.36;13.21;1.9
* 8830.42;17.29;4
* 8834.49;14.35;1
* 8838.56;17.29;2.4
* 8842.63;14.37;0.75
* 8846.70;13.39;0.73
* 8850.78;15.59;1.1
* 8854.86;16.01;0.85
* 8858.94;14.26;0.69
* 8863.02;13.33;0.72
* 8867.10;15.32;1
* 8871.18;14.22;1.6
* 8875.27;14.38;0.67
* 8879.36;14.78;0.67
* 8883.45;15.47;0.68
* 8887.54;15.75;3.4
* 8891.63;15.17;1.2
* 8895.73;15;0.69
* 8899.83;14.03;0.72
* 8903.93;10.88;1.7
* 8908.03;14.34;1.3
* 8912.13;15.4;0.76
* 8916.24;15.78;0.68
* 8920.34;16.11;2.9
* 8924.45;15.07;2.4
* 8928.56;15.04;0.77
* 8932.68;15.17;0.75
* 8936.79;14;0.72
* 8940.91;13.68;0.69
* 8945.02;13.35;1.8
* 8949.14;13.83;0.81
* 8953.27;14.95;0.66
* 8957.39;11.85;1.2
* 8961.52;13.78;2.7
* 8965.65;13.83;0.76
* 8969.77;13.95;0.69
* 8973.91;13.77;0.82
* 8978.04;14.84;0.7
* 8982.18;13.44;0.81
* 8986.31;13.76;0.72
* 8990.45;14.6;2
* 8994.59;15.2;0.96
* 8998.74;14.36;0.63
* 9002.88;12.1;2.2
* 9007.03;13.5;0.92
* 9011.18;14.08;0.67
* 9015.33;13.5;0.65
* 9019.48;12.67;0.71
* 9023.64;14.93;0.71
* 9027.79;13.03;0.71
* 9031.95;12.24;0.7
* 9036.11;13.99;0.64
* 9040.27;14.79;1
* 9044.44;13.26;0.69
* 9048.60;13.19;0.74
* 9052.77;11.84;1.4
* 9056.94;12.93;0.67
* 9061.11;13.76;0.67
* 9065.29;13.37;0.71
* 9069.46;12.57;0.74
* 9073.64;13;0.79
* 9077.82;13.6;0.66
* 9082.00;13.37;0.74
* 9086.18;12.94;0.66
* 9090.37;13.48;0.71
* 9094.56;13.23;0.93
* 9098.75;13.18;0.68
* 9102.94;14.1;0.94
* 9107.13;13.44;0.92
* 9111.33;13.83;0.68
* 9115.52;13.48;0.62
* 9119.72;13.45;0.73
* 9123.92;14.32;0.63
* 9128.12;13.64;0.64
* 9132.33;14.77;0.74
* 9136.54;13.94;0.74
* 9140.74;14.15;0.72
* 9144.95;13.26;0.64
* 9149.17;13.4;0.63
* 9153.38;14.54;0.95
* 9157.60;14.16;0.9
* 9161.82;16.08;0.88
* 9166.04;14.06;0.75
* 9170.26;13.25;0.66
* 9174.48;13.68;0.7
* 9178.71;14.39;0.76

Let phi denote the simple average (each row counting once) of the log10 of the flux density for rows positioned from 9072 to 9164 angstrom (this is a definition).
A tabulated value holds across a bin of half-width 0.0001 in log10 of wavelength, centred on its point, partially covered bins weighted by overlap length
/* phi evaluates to 1.14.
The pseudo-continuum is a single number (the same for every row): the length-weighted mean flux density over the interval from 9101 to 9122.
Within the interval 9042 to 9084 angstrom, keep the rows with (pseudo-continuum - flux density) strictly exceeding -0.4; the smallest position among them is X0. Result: 9044.44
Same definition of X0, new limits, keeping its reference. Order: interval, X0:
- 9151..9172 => 9166.04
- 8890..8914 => 8899.83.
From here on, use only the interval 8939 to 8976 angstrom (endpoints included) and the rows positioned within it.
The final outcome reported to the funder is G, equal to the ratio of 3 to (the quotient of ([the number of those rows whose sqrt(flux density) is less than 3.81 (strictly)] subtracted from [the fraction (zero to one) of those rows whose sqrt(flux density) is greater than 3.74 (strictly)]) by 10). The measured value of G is -3.8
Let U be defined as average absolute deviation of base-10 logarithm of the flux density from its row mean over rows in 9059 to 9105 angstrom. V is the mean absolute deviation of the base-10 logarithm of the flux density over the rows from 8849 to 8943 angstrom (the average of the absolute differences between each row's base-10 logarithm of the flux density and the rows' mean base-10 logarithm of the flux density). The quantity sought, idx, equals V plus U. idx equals 0.035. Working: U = 0.0102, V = 0.025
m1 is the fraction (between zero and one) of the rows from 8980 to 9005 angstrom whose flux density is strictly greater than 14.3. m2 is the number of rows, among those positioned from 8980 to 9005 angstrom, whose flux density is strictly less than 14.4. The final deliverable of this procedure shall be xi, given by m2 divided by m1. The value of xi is 8.0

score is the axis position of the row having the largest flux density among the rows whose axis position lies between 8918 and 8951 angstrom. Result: 8920.34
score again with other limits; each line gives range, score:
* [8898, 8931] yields 8920.34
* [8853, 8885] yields 8854.86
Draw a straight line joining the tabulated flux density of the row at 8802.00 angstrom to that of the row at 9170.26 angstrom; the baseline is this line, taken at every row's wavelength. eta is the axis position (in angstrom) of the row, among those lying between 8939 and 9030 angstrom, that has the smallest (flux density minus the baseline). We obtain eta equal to 8957.39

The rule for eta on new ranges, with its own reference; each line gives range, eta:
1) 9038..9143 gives 9052.77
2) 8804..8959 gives 8903.93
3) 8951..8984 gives 8957.39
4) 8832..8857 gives 8846.70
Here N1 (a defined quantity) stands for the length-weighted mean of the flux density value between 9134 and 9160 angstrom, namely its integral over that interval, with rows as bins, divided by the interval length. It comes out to 13.9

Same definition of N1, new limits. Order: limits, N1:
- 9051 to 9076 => 12.9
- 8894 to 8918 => 14.2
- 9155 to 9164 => 15.1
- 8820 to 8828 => 13.4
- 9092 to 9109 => 13.5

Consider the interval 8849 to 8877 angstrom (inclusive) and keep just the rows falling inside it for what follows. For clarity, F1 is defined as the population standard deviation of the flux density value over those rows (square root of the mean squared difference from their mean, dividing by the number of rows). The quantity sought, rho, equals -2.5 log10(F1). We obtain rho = 0.2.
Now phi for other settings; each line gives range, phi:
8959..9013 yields 1.14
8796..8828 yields 1.15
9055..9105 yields 1.12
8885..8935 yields 1.17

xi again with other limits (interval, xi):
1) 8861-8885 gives 4.5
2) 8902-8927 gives 2.4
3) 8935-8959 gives 30.0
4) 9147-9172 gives 12.0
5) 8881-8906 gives 3.0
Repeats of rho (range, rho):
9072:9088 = 1.4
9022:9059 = 0.0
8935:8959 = 0.1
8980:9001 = 0.5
